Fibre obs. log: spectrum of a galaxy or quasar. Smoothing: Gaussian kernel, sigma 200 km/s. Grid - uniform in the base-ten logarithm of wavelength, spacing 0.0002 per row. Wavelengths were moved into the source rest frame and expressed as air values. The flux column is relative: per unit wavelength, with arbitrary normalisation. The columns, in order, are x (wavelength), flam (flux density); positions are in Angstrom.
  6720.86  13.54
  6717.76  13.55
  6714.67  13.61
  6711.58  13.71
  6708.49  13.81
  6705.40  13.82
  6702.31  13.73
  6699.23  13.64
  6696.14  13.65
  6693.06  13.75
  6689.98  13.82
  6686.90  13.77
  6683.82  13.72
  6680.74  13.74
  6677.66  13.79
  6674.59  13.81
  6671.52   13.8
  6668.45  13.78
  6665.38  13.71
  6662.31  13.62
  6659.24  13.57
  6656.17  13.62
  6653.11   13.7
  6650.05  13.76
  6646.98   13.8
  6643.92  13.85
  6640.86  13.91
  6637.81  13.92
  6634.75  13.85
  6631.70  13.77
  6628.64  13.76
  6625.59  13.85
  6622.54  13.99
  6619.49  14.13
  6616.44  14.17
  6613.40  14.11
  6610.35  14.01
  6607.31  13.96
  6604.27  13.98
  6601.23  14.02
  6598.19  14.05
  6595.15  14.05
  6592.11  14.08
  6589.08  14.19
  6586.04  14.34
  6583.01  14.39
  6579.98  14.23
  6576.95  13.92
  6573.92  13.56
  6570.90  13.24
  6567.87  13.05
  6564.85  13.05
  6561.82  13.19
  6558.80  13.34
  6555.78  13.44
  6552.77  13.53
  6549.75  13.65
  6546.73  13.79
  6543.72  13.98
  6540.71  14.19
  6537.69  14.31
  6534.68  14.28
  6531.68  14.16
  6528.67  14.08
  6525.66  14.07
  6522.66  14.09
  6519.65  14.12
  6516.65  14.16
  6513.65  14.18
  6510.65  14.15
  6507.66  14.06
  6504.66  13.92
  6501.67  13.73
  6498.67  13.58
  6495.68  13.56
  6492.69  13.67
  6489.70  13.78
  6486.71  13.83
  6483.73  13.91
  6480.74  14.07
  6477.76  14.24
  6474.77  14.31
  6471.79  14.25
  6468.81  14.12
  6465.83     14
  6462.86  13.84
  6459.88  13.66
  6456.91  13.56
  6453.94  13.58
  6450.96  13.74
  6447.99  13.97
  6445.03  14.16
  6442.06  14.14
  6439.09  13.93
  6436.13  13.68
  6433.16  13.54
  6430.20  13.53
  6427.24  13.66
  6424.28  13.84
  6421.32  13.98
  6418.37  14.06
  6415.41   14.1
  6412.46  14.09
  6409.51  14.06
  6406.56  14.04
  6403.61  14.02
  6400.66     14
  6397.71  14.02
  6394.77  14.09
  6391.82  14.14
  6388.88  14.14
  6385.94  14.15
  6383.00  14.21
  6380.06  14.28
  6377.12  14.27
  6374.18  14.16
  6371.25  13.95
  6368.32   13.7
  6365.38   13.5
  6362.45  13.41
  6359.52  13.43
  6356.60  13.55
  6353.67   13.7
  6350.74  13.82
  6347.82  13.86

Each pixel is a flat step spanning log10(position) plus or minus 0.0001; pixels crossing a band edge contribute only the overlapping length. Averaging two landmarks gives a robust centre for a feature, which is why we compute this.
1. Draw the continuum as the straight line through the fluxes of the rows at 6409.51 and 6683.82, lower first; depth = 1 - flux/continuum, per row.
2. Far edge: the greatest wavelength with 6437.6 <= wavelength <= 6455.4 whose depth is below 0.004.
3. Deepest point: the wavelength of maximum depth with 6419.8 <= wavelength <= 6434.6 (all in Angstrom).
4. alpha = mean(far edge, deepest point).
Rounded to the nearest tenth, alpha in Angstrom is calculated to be 6439.1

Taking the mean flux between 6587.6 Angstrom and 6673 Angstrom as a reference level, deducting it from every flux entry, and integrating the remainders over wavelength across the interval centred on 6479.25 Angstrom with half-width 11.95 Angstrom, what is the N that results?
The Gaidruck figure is 4.1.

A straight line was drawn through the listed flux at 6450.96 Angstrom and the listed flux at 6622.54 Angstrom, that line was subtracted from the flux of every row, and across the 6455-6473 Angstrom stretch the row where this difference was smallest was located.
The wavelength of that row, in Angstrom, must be 6456.91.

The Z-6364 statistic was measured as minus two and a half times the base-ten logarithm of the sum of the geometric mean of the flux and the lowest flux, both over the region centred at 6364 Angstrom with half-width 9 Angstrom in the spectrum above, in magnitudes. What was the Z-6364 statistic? -3.58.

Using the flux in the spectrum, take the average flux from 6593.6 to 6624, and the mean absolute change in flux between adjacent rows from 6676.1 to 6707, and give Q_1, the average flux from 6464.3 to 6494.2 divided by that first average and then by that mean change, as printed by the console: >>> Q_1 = 17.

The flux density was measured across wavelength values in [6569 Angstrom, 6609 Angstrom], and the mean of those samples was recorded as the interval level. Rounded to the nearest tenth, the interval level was 14.0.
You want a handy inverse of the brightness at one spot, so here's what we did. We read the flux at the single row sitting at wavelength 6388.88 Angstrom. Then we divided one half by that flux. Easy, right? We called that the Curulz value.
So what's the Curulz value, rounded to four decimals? 0.0354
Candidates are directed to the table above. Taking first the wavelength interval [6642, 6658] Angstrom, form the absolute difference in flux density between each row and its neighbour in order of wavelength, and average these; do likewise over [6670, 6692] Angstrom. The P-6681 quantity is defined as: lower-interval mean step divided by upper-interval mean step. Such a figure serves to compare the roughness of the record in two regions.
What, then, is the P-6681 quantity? 1.7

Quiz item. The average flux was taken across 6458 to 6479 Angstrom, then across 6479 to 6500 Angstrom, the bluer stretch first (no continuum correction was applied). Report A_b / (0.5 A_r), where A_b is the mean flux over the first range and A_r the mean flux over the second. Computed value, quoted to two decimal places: 2.04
